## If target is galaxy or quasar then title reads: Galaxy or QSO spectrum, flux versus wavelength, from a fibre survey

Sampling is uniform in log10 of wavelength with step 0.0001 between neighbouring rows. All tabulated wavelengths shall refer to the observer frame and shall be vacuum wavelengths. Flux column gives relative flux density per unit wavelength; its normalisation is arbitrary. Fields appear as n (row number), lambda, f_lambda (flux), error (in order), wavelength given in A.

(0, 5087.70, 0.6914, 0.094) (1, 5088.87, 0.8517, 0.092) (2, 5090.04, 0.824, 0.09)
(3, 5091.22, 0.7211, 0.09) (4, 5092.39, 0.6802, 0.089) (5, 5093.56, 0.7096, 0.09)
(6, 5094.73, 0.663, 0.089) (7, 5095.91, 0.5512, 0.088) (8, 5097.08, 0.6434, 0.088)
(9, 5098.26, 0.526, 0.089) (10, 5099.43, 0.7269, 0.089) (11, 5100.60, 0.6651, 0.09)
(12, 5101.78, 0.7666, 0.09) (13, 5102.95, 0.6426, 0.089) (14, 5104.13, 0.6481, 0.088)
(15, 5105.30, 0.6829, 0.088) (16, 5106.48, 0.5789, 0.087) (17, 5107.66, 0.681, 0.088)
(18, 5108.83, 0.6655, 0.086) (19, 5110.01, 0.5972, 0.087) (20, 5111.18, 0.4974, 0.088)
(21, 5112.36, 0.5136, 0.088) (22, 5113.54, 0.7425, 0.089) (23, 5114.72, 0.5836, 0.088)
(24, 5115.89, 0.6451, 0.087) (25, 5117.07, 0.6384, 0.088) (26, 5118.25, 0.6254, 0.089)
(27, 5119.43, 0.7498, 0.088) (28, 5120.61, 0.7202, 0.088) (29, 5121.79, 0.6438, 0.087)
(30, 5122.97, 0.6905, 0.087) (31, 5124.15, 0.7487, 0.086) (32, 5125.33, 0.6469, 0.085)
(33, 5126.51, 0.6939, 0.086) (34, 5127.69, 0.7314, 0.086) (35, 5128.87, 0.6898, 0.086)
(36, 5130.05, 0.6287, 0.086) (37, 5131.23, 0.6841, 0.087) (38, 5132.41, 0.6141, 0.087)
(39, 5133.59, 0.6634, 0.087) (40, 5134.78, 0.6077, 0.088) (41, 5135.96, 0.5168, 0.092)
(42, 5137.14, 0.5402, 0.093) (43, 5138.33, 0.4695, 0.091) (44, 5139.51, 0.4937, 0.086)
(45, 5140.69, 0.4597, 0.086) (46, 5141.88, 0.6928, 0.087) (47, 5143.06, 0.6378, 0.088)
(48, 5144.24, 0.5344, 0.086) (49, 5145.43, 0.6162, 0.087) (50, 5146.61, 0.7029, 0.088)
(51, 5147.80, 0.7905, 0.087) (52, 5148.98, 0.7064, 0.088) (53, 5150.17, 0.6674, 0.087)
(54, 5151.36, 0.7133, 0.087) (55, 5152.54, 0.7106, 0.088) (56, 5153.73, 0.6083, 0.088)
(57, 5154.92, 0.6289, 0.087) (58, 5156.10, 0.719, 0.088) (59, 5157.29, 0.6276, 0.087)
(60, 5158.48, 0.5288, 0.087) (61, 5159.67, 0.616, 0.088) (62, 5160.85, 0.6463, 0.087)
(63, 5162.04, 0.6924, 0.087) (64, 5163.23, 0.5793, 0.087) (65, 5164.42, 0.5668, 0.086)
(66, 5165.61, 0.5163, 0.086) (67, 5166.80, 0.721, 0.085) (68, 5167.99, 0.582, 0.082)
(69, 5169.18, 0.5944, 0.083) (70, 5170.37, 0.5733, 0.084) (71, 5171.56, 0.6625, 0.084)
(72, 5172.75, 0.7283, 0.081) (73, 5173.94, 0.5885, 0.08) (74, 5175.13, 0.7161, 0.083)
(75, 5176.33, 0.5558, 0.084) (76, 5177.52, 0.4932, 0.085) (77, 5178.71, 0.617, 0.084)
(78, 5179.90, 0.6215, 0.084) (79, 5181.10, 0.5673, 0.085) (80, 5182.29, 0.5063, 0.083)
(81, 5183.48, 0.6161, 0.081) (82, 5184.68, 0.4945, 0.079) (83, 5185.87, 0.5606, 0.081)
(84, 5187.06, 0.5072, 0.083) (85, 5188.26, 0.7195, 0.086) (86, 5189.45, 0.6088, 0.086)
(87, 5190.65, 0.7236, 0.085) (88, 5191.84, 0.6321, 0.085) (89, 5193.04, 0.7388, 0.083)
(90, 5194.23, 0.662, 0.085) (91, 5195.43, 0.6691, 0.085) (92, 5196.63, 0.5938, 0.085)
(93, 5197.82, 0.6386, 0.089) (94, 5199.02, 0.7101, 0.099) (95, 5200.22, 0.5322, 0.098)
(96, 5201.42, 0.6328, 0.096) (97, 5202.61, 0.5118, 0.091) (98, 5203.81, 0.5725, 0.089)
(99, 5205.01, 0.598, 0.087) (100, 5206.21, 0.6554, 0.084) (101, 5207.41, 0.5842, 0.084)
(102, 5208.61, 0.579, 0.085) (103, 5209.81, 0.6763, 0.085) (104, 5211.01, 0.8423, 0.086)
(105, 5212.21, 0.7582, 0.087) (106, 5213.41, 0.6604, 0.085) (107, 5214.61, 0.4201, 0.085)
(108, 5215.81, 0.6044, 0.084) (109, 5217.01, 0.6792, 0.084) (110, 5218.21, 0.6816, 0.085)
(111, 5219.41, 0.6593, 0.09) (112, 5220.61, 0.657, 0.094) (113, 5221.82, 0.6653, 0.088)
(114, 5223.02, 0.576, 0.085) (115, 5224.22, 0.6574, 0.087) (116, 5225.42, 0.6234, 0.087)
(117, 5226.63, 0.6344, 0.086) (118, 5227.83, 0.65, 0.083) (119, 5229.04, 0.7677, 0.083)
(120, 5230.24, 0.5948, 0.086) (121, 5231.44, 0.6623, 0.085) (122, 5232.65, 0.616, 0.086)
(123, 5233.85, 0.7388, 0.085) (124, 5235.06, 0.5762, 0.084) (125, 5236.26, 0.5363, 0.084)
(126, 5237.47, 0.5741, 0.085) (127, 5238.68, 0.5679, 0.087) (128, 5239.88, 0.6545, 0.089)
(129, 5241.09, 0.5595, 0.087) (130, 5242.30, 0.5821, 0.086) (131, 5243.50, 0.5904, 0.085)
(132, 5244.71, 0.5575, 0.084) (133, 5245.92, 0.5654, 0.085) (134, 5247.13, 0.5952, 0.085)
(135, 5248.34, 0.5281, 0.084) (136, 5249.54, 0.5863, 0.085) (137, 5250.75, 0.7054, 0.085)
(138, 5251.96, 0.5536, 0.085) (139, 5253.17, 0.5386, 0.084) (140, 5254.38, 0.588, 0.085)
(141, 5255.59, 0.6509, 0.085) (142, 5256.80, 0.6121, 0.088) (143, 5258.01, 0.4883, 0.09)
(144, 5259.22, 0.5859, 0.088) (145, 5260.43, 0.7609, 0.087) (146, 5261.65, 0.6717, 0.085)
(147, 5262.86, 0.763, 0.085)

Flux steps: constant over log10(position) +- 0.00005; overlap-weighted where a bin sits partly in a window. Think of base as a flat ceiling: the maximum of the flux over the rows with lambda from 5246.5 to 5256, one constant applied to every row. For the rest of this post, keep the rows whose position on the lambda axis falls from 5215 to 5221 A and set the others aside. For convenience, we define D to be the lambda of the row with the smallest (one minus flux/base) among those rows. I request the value 5218.21 A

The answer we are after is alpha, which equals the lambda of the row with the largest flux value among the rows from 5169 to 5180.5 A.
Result 5172.75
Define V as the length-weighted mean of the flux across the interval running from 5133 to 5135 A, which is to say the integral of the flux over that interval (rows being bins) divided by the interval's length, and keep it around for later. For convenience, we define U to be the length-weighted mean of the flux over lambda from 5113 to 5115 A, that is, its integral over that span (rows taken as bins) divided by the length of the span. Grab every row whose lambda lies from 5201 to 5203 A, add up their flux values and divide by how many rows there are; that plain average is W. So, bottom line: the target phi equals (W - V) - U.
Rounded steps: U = 0.673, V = 0.64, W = 0.572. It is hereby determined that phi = -0.74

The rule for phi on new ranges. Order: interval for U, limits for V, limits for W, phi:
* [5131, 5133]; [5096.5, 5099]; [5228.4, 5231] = -0.56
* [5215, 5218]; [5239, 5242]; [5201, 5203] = -0.66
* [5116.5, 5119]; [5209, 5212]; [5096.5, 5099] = -0.80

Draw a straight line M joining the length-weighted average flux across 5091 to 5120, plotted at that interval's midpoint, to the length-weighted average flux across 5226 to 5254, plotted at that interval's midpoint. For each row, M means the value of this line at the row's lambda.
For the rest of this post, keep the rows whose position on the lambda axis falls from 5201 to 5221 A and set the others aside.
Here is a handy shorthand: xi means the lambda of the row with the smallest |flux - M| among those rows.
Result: 5215.81 A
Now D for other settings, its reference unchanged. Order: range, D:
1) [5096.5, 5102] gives 5101.78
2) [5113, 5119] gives 5113.54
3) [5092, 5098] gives 5093.56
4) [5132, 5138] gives 5133.59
